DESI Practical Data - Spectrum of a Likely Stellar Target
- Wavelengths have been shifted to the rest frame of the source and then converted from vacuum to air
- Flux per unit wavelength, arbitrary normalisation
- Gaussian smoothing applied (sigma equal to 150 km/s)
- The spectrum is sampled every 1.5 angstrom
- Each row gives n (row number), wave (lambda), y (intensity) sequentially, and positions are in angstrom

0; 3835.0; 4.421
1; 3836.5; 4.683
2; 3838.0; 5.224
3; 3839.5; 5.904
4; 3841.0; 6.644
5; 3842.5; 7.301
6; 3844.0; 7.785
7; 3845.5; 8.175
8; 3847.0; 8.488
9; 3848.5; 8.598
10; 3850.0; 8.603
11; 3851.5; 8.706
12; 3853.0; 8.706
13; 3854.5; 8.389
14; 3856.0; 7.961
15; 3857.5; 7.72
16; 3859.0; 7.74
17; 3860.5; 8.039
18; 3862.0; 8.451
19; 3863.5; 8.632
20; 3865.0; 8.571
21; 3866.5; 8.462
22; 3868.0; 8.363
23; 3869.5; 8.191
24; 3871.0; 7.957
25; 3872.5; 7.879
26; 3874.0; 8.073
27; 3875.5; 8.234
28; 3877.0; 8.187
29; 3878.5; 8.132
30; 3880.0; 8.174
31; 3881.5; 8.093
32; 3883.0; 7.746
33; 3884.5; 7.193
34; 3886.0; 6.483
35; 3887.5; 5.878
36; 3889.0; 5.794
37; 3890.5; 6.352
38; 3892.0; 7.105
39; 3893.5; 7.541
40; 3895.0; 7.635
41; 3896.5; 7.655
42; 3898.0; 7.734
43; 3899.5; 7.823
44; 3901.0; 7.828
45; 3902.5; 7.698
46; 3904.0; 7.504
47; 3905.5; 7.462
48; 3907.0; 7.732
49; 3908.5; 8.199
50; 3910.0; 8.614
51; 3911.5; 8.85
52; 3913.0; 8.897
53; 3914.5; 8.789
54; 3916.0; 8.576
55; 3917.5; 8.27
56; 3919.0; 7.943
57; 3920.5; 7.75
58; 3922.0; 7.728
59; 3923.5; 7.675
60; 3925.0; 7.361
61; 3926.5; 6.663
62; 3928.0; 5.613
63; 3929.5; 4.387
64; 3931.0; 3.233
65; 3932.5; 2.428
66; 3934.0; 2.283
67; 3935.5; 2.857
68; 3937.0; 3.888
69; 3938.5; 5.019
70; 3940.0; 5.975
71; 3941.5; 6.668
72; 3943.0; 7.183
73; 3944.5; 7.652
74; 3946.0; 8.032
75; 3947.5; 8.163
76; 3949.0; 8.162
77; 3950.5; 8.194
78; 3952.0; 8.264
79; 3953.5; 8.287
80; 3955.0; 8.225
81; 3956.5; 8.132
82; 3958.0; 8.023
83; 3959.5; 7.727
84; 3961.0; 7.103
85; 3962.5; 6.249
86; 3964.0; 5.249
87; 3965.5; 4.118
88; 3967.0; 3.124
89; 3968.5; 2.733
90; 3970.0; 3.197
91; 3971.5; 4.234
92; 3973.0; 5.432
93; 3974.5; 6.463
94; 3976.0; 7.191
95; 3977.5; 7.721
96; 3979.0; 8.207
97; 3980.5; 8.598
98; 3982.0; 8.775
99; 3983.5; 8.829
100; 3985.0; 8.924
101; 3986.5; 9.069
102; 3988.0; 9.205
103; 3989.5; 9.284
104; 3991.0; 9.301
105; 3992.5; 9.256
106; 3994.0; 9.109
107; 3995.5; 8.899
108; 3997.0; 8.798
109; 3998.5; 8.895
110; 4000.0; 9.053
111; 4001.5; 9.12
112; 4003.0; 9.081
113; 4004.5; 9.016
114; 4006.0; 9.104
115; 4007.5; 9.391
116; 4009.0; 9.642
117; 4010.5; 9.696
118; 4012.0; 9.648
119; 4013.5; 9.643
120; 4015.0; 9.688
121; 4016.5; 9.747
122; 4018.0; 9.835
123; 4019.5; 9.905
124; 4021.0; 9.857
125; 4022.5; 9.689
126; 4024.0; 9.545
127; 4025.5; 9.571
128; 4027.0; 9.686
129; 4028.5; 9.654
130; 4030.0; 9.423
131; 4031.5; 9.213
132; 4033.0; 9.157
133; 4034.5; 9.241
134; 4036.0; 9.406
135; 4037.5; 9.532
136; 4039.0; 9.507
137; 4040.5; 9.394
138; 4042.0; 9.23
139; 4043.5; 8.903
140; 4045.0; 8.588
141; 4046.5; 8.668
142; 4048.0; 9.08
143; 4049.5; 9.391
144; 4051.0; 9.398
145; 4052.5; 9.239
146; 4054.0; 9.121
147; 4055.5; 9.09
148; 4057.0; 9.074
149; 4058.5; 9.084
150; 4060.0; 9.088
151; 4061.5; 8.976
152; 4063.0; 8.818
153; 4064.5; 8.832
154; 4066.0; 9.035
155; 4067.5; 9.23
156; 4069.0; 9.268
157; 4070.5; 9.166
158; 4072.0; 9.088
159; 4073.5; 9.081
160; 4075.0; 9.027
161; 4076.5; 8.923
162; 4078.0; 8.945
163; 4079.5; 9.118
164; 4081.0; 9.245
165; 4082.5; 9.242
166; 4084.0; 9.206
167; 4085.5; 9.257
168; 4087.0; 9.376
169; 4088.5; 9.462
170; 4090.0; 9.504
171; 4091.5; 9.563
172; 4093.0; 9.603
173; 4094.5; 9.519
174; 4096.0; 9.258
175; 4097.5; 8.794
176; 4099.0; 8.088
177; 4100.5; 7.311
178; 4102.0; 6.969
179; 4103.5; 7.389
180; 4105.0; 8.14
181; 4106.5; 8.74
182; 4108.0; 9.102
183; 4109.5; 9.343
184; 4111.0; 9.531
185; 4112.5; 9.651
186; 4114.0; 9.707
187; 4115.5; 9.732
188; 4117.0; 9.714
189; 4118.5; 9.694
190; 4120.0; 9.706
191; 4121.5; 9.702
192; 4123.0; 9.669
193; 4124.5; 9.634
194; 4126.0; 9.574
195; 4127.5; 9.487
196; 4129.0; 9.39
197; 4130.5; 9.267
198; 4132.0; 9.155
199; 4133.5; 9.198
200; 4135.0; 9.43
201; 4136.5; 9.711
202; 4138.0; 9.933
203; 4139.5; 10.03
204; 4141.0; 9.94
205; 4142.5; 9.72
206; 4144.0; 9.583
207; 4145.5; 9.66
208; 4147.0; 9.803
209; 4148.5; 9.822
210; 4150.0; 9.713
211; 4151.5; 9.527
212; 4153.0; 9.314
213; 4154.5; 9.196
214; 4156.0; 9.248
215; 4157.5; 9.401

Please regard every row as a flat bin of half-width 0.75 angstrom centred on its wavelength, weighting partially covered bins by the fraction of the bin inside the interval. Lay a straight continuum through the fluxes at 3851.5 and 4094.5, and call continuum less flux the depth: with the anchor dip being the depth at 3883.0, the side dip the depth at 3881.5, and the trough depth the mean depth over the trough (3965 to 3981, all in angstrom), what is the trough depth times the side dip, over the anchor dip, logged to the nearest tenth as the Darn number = 2.4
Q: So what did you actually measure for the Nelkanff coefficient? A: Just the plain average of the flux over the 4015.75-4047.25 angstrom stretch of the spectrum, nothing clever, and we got 9.4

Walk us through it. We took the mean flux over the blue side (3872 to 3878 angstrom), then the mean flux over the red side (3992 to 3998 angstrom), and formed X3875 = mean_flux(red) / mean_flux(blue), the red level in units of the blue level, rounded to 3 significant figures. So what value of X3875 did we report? 1.11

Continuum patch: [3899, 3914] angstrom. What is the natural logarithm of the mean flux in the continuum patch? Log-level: 2.09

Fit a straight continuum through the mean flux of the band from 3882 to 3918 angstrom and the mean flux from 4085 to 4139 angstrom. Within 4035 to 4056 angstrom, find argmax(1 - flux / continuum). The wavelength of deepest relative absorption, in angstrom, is 4045.0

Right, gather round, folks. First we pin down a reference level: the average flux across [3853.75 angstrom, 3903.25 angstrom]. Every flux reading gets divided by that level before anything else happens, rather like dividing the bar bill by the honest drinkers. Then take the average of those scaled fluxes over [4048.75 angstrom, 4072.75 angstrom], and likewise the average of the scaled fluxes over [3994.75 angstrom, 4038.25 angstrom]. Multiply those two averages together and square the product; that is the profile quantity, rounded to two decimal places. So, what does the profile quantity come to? 2.05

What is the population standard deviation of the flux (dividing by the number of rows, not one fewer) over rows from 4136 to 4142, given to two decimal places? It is 0.12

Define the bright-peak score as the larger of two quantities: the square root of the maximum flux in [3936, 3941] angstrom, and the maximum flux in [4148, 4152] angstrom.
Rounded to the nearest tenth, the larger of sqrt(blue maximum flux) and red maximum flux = 9.8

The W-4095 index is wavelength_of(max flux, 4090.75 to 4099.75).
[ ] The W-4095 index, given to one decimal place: 4093.0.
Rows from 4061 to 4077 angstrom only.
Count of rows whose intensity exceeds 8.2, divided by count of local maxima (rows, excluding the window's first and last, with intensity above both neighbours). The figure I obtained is 11.0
